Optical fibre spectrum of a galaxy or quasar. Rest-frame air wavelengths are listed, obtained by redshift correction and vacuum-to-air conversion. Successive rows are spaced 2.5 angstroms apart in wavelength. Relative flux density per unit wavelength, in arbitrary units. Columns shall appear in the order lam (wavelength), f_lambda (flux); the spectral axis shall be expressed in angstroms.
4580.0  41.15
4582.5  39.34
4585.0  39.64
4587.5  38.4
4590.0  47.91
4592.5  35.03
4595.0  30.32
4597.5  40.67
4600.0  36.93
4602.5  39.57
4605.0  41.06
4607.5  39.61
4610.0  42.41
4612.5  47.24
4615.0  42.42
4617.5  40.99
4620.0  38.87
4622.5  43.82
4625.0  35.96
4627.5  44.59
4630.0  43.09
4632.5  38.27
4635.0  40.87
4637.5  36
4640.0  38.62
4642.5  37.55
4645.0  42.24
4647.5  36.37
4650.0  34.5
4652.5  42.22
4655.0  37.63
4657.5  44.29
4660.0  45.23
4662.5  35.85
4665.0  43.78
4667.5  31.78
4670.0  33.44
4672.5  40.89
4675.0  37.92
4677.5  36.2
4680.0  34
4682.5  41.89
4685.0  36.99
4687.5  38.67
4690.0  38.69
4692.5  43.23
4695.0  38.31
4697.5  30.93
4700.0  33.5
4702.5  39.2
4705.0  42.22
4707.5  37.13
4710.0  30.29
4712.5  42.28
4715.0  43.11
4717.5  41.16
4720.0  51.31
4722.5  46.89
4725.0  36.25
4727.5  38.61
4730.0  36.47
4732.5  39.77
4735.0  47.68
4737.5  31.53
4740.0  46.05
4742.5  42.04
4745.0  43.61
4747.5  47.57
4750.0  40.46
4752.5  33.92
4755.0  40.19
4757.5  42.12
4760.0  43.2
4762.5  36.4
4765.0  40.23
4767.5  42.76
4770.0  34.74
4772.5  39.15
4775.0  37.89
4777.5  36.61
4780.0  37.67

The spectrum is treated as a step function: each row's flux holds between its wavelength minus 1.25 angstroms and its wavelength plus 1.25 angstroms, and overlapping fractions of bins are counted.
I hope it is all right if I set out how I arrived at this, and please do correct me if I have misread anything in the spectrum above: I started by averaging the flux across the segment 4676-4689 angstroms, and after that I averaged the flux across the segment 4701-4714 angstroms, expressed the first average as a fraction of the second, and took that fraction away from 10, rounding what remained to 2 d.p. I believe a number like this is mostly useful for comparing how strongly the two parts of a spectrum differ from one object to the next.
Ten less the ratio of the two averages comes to 9.02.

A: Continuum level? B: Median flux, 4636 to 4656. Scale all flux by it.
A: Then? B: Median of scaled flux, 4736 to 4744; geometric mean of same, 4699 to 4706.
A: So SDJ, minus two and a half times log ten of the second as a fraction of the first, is 0.11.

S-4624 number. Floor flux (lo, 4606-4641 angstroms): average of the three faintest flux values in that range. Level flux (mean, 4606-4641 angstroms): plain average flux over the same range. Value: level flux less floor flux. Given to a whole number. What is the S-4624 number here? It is 4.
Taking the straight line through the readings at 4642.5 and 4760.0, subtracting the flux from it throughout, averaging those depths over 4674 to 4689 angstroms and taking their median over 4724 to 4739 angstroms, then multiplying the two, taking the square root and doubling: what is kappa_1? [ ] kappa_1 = 5.5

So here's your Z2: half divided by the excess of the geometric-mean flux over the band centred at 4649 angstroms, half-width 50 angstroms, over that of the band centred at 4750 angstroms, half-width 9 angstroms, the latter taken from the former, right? -0.2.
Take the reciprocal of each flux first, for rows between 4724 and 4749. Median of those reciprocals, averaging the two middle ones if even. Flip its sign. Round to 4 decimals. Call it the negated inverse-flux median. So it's -0.0245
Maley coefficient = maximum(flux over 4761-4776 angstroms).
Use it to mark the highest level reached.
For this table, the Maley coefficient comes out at 42.76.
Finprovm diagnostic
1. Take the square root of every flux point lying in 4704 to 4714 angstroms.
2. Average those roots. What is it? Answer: 6.15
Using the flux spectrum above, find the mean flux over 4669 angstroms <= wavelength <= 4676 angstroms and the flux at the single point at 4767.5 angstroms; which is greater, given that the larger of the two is 42.8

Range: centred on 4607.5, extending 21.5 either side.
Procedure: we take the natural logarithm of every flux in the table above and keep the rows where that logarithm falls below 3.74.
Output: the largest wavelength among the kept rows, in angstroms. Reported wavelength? 4625.0 angstroms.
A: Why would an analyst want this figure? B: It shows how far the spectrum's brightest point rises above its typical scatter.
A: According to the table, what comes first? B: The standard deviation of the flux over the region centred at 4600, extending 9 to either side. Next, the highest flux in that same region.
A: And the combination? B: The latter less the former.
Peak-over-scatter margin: 37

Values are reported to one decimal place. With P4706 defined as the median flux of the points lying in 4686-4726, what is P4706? 38.9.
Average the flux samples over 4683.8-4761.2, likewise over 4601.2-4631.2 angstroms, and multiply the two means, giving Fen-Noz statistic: 1670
